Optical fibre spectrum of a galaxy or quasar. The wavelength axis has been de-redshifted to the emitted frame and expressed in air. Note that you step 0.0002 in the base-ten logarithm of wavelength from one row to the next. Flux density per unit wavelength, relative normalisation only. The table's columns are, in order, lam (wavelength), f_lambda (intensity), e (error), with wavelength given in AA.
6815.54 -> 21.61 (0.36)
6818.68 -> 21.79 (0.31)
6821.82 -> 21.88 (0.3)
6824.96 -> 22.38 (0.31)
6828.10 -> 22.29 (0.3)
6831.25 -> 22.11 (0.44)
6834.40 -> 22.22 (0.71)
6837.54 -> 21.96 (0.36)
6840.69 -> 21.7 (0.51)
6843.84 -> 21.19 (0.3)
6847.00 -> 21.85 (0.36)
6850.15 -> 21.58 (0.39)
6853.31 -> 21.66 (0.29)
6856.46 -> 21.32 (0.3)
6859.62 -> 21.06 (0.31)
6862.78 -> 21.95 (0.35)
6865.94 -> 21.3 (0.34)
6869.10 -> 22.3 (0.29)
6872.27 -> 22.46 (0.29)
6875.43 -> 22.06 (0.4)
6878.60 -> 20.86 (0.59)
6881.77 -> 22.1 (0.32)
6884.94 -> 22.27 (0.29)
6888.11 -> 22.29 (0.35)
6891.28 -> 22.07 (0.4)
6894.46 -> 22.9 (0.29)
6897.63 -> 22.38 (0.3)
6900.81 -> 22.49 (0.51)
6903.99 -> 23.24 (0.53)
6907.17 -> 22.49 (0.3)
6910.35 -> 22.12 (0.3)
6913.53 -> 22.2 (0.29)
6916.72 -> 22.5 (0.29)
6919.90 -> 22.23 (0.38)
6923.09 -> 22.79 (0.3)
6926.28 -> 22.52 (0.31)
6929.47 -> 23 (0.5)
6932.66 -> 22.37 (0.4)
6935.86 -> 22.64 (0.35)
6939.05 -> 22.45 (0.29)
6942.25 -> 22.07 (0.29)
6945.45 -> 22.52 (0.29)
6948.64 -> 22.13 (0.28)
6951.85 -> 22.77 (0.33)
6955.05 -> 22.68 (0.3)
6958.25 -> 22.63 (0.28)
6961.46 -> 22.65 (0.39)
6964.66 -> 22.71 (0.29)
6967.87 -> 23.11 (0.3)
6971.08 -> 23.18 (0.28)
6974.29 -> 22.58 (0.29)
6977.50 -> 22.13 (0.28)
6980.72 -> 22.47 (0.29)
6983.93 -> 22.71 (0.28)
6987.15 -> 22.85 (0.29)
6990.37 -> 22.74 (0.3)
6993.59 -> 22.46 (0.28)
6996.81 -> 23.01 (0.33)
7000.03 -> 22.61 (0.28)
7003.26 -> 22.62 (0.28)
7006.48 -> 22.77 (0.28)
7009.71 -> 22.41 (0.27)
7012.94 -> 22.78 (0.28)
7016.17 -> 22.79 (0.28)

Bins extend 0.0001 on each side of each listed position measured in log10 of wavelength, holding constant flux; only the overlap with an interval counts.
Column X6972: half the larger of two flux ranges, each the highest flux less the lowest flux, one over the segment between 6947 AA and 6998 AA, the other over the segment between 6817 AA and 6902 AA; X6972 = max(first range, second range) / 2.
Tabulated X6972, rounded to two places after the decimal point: 1.02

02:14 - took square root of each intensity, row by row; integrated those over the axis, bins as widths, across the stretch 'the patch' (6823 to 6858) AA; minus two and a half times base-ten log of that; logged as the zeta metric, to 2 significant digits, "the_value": -5.5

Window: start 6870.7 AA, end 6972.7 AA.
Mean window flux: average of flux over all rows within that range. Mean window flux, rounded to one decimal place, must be 22.5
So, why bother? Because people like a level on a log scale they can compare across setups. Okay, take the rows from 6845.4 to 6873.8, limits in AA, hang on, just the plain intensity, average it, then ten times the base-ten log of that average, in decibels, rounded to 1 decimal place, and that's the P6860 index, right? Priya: 13.4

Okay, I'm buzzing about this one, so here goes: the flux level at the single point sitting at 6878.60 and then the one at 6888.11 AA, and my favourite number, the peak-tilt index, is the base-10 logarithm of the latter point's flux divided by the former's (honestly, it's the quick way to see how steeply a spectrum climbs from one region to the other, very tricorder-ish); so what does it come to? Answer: 0.029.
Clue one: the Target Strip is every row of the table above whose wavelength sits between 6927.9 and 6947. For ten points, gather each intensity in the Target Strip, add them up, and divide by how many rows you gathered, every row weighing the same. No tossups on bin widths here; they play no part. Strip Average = 22.5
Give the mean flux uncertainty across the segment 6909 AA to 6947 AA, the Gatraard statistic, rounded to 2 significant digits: 0.33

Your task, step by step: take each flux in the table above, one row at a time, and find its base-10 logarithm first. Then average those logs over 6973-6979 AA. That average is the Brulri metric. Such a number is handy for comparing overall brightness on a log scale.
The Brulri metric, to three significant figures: 1.35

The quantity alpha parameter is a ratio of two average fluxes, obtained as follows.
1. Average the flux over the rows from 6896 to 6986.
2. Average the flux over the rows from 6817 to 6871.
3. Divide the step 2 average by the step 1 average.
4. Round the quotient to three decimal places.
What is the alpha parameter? 0.966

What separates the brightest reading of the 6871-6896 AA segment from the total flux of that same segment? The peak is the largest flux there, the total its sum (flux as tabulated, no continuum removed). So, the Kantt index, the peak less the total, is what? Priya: -154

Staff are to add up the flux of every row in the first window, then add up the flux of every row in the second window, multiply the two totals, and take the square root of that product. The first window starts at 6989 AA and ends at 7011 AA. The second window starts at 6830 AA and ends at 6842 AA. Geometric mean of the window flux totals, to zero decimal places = 118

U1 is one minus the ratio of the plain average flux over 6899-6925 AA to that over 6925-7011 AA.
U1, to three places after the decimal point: 0.005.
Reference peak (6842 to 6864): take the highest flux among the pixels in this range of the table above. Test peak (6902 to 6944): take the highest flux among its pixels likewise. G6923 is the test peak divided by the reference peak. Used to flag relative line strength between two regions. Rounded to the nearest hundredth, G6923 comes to 1.06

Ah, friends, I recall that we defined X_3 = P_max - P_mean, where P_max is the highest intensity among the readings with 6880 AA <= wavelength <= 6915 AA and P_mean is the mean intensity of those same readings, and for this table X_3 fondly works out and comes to 0.83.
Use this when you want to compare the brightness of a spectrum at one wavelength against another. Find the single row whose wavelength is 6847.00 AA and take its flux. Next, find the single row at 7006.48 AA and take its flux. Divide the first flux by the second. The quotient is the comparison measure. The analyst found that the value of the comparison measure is 0.96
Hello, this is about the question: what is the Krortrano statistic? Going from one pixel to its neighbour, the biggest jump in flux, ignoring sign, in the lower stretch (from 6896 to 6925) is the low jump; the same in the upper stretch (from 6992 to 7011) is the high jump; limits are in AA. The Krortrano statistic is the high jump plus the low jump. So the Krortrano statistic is 1.3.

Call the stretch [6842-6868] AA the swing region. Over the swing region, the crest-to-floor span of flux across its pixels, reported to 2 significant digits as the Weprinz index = 0.89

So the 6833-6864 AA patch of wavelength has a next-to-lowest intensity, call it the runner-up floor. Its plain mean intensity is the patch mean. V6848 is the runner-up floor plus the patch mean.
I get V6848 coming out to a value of 42.8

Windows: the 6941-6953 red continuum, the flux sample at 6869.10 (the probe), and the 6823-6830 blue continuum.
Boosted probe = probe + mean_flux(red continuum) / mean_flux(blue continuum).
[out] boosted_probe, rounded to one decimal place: 23.3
